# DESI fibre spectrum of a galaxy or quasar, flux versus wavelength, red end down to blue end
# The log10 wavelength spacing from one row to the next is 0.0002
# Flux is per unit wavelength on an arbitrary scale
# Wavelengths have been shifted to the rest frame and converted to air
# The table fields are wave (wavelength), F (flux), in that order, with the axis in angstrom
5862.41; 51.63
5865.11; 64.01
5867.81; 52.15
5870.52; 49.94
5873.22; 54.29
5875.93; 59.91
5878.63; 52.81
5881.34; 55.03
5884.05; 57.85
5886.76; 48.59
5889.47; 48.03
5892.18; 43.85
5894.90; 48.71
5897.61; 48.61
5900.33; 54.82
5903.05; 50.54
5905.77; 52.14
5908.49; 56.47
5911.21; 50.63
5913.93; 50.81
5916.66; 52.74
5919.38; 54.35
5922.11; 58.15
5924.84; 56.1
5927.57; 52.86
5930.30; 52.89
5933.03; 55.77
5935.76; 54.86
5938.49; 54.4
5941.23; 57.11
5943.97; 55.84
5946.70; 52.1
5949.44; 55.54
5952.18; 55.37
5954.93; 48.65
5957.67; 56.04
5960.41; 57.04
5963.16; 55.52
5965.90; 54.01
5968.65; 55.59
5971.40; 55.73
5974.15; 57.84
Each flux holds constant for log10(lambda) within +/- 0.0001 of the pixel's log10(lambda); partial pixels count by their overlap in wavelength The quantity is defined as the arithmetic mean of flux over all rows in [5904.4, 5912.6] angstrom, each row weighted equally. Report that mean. 53.1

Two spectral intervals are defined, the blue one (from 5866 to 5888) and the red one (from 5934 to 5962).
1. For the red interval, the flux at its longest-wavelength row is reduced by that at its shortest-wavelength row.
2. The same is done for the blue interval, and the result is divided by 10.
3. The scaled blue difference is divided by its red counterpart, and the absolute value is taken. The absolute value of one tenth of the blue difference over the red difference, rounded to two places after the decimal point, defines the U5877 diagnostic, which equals 0.16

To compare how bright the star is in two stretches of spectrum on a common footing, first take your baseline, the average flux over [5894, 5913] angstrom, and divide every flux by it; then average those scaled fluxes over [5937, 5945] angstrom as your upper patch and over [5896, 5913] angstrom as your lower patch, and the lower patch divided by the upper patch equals 0.94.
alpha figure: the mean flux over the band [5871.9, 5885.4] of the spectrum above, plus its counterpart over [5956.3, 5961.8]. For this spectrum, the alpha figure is 113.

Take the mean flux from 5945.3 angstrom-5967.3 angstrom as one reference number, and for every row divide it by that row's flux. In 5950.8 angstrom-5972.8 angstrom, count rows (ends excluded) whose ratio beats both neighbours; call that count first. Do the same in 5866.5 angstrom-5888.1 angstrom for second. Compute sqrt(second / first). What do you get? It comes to 1.0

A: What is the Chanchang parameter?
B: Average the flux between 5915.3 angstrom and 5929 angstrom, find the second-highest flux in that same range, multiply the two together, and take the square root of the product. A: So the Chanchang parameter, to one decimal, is 55.5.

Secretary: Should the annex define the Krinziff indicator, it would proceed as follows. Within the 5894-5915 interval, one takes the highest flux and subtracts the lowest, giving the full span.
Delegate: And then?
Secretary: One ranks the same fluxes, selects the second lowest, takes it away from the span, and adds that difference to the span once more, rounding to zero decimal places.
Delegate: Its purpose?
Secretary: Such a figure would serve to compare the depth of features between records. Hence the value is -33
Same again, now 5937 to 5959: -35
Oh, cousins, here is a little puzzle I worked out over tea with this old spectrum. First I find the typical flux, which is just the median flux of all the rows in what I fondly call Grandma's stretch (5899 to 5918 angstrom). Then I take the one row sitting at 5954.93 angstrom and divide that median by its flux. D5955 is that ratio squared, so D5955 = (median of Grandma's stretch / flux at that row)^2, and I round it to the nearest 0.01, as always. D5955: 1.15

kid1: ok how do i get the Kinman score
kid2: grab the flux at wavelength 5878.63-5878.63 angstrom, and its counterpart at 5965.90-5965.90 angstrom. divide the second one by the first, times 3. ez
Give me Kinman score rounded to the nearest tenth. 3.1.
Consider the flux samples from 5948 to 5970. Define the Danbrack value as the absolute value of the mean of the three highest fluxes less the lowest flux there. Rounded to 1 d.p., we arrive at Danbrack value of 7.6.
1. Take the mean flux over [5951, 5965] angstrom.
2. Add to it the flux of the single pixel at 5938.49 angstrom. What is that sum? 109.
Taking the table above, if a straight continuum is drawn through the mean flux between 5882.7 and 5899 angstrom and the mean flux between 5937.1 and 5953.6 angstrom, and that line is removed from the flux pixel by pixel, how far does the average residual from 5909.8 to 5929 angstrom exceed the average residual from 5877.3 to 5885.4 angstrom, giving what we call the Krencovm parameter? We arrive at -5.6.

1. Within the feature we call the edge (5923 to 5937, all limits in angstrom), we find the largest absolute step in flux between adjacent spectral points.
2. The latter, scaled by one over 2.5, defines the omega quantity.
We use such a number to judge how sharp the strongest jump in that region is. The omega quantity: 1.3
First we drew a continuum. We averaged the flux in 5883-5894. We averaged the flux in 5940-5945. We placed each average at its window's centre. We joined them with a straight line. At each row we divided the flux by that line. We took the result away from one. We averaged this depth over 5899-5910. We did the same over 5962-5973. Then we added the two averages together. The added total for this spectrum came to 0.04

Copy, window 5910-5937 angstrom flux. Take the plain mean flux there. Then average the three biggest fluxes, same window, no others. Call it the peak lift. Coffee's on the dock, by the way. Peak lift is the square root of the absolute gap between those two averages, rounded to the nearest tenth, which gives 1.7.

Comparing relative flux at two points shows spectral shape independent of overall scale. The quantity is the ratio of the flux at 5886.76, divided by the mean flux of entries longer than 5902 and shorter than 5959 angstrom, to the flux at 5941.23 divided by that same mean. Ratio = 0.85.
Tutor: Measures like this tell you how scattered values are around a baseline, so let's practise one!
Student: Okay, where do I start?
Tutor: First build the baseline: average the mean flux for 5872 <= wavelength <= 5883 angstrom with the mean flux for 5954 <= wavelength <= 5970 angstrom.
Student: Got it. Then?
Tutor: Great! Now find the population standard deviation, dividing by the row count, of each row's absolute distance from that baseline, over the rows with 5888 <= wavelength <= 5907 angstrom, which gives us 3.2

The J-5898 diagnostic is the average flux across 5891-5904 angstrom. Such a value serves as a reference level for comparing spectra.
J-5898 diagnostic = 49.3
